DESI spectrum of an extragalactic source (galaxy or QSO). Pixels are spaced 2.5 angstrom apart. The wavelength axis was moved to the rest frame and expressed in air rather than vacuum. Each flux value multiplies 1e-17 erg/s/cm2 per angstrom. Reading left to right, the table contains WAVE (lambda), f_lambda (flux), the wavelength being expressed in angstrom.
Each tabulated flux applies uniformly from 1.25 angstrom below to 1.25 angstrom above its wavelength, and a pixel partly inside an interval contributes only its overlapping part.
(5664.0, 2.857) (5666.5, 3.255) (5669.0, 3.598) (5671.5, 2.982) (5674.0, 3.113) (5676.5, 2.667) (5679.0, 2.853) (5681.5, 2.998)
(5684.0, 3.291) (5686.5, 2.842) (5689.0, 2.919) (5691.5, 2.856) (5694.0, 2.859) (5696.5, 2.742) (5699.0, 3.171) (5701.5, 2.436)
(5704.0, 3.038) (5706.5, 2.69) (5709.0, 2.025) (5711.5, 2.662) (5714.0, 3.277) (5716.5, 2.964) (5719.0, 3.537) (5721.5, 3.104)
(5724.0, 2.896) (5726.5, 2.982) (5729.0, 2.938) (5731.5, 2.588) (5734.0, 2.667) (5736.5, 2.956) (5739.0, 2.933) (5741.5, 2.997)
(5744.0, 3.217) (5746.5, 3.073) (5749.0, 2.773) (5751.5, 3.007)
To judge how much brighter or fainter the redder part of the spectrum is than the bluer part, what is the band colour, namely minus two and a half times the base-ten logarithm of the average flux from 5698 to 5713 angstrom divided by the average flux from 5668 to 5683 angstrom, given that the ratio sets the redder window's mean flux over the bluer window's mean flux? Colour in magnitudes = 0.14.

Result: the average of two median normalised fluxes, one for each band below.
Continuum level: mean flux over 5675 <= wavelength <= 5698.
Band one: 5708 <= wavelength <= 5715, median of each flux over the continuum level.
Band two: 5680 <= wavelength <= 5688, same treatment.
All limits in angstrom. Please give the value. 0.98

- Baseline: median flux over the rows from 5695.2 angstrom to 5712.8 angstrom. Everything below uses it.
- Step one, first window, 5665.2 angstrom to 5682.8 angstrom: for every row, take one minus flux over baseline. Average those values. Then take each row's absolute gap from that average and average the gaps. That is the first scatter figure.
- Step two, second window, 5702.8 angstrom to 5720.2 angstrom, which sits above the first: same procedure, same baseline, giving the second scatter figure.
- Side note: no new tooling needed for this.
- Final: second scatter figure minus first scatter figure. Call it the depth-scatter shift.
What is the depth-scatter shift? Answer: 0.05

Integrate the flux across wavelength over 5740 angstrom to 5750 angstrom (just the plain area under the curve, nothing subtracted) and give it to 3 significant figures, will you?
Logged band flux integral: 30.2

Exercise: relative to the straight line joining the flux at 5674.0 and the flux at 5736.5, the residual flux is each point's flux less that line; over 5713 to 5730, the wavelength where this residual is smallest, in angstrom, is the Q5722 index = 5724.0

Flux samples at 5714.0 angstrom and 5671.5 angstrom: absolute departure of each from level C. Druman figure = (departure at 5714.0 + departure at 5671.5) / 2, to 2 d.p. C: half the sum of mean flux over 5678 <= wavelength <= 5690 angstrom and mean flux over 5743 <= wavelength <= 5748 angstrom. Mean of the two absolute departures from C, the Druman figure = 0.15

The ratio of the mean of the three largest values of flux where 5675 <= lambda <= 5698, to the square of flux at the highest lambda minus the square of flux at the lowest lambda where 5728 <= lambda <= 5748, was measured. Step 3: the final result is 3.8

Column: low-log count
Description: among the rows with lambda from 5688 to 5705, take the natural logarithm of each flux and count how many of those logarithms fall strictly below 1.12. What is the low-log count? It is 6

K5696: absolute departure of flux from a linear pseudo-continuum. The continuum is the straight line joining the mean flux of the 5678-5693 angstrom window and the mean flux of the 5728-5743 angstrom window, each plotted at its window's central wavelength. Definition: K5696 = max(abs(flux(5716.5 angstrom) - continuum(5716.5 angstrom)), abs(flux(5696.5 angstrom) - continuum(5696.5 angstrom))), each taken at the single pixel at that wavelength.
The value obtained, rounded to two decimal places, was 0.19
